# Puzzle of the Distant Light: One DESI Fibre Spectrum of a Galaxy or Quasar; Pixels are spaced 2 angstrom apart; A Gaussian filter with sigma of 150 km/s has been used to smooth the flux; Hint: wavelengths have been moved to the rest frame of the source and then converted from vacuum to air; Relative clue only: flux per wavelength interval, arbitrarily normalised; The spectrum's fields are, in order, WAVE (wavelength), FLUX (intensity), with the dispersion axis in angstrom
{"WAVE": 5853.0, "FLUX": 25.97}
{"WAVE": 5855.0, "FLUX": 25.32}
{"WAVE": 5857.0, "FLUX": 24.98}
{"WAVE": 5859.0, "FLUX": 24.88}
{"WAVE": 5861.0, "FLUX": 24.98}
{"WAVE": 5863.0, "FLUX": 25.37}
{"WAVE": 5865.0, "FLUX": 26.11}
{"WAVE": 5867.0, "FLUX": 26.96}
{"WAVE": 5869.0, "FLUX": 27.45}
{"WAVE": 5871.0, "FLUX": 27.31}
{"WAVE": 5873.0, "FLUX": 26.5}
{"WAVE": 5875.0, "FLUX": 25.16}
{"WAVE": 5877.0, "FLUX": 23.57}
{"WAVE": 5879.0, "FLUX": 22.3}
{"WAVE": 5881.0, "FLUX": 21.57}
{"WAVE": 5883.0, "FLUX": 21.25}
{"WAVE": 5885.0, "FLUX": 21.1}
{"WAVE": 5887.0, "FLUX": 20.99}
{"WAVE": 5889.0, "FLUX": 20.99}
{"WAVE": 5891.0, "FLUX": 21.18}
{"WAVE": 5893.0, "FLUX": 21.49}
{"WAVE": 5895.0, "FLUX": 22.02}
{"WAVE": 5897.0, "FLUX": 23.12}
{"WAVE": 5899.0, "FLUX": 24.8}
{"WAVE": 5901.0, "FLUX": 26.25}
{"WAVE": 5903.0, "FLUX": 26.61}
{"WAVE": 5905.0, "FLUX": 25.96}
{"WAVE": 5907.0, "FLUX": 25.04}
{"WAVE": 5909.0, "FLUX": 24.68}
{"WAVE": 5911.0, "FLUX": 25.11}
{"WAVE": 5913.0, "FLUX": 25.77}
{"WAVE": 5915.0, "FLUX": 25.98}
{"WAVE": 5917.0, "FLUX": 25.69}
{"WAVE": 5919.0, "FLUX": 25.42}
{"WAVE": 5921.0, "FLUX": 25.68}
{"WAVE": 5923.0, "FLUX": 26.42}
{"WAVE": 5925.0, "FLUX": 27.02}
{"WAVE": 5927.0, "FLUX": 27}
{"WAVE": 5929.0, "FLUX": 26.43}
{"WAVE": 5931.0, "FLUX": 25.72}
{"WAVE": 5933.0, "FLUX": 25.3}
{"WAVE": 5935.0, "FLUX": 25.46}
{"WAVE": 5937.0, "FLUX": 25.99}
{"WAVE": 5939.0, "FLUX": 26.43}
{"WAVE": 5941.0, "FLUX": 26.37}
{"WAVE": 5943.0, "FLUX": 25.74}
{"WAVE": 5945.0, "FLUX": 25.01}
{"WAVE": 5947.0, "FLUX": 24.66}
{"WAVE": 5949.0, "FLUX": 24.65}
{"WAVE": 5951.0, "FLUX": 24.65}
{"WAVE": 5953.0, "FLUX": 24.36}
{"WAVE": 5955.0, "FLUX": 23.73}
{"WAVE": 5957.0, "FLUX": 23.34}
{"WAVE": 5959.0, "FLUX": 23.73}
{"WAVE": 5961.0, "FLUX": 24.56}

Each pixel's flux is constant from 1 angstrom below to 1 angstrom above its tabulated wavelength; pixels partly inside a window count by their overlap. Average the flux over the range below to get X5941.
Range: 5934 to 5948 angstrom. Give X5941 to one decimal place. 25.7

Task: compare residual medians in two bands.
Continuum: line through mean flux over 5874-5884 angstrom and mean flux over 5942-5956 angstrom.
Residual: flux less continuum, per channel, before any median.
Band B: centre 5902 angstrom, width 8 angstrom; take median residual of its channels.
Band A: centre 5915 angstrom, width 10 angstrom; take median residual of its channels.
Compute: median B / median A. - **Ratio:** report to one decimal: 1.4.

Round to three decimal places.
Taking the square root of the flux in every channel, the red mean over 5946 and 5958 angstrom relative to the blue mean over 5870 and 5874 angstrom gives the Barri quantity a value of 0.949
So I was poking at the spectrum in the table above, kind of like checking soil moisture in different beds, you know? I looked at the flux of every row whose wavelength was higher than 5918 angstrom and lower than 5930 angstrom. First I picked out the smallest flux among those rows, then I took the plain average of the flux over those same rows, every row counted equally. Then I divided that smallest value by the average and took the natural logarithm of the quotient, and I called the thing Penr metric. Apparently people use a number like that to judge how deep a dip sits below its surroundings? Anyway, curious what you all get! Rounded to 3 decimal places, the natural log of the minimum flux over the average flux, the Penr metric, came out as -0.035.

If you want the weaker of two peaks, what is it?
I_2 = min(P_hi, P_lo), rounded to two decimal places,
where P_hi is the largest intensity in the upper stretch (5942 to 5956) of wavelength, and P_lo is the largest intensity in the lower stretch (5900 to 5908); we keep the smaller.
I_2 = 25.74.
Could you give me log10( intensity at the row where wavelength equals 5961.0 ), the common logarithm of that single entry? 1.39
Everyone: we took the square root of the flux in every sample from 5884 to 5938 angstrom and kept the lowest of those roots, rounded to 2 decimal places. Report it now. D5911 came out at 4.58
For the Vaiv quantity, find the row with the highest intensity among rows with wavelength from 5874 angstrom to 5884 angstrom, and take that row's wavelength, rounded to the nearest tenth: 5875.0 angstrom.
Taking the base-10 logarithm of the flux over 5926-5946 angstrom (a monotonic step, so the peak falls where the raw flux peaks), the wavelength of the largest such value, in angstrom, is 5927.0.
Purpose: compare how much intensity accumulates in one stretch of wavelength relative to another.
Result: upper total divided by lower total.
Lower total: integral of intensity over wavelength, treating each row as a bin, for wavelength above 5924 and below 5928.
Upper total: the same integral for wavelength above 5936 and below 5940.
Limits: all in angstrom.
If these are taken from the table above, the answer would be 0.97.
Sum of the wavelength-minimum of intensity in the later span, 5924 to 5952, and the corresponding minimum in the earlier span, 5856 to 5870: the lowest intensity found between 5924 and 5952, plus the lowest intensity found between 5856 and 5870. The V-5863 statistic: 49.5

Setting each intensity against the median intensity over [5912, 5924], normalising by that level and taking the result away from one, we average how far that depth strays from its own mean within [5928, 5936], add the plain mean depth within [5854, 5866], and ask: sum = 0.031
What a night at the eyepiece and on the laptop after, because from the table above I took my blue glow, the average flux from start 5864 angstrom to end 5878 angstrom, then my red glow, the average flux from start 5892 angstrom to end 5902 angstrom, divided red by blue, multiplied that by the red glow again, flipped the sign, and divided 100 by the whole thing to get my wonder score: -4.72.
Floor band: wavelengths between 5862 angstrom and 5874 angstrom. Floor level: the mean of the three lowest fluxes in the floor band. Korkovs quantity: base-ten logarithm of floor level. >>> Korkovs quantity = 1.41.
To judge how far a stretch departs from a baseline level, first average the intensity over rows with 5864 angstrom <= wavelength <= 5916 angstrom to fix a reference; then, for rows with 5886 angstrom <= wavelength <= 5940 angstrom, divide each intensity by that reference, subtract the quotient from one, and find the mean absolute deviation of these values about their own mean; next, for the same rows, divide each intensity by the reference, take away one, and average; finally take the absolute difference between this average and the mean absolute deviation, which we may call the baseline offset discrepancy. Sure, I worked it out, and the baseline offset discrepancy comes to 0.032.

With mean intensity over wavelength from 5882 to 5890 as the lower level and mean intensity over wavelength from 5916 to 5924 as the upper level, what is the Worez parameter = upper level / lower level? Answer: 1.22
